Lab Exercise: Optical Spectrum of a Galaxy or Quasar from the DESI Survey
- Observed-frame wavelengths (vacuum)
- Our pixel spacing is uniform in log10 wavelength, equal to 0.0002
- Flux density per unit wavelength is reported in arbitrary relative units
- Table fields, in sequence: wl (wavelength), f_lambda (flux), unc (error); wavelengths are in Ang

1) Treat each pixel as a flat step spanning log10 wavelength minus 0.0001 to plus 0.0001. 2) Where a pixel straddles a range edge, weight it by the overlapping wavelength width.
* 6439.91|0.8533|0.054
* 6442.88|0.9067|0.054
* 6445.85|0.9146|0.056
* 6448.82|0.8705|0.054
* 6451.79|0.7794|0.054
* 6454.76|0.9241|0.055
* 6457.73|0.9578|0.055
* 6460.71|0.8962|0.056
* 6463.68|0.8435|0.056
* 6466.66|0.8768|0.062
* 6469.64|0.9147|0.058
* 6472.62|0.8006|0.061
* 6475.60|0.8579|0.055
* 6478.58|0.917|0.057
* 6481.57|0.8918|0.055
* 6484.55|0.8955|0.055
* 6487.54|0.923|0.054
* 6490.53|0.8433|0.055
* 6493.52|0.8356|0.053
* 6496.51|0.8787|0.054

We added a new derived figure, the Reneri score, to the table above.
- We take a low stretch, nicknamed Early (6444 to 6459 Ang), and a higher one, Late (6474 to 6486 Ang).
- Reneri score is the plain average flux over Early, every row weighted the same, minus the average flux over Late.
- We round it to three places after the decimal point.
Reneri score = -0.001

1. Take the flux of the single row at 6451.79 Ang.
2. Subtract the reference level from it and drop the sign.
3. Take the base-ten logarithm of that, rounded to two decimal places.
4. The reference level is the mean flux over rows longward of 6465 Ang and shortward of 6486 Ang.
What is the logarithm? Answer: -1.00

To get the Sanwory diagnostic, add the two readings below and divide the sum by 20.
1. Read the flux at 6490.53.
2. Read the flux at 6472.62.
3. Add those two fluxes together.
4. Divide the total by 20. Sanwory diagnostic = 0.0822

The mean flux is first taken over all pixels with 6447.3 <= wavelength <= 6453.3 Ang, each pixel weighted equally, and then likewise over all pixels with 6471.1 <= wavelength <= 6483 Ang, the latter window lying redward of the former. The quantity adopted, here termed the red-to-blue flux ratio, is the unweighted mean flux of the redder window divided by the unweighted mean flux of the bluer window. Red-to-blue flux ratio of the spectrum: 1.05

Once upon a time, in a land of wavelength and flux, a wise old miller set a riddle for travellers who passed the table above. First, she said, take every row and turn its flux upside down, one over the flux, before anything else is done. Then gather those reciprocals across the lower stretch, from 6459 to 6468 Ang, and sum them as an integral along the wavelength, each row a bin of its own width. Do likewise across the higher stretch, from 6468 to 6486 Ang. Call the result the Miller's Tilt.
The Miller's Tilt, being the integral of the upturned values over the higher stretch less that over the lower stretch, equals 10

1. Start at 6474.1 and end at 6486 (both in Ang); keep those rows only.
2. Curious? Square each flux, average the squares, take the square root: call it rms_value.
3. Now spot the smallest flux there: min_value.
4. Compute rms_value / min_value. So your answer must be 1.04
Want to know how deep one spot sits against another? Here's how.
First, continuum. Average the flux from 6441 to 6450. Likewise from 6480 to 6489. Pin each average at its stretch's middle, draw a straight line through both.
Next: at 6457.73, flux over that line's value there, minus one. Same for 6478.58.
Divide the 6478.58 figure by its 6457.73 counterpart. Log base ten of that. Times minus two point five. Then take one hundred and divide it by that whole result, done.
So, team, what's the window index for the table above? 66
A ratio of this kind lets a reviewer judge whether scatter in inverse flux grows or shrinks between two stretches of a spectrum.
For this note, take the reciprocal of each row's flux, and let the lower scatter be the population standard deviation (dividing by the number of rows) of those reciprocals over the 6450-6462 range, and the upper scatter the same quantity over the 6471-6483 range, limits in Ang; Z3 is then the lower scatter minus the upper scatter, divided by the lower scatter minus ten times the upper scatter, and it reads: -0.06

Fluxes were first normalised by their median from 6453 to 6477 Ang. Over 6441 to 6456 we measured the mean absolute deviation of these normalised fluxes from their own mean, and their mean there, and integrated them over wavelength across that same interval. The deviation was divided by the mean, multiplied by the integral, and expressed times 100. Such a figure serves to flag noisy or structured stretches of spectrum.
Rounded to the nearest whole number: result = 73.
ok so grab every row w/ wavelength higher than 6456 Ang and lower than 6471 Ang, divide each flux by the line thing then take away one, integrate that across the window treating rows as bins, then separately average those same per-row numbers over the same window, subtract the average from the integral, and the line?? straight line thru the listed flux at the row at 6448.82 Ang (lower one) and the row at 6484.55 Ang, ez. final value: 0.3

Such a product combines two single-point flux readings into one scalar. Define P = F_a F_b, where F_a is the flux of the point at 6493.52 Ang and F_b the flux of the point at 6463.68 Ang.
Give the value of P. 0.70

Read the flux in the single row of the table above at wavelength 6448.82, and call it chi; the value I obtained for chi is 0.8705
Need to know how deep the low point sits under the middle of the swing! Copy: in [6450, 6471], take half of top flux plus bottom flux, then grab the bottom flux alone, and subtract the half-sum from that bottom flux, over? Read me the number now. -0.089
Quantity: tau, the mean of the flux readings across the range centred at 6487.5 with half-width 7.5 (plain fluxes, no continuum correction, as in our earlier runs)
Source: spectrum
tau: 0.878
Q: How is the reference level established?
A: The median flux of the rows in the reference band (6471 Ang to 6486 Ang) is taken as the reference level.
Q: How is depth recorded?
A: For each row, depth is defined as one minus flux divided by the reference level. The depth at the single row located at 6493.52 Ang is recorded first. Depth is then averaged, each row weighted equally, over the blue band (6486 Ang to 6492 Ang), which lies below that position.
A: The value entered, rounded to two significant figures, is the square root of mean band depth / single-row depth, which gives 0.39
